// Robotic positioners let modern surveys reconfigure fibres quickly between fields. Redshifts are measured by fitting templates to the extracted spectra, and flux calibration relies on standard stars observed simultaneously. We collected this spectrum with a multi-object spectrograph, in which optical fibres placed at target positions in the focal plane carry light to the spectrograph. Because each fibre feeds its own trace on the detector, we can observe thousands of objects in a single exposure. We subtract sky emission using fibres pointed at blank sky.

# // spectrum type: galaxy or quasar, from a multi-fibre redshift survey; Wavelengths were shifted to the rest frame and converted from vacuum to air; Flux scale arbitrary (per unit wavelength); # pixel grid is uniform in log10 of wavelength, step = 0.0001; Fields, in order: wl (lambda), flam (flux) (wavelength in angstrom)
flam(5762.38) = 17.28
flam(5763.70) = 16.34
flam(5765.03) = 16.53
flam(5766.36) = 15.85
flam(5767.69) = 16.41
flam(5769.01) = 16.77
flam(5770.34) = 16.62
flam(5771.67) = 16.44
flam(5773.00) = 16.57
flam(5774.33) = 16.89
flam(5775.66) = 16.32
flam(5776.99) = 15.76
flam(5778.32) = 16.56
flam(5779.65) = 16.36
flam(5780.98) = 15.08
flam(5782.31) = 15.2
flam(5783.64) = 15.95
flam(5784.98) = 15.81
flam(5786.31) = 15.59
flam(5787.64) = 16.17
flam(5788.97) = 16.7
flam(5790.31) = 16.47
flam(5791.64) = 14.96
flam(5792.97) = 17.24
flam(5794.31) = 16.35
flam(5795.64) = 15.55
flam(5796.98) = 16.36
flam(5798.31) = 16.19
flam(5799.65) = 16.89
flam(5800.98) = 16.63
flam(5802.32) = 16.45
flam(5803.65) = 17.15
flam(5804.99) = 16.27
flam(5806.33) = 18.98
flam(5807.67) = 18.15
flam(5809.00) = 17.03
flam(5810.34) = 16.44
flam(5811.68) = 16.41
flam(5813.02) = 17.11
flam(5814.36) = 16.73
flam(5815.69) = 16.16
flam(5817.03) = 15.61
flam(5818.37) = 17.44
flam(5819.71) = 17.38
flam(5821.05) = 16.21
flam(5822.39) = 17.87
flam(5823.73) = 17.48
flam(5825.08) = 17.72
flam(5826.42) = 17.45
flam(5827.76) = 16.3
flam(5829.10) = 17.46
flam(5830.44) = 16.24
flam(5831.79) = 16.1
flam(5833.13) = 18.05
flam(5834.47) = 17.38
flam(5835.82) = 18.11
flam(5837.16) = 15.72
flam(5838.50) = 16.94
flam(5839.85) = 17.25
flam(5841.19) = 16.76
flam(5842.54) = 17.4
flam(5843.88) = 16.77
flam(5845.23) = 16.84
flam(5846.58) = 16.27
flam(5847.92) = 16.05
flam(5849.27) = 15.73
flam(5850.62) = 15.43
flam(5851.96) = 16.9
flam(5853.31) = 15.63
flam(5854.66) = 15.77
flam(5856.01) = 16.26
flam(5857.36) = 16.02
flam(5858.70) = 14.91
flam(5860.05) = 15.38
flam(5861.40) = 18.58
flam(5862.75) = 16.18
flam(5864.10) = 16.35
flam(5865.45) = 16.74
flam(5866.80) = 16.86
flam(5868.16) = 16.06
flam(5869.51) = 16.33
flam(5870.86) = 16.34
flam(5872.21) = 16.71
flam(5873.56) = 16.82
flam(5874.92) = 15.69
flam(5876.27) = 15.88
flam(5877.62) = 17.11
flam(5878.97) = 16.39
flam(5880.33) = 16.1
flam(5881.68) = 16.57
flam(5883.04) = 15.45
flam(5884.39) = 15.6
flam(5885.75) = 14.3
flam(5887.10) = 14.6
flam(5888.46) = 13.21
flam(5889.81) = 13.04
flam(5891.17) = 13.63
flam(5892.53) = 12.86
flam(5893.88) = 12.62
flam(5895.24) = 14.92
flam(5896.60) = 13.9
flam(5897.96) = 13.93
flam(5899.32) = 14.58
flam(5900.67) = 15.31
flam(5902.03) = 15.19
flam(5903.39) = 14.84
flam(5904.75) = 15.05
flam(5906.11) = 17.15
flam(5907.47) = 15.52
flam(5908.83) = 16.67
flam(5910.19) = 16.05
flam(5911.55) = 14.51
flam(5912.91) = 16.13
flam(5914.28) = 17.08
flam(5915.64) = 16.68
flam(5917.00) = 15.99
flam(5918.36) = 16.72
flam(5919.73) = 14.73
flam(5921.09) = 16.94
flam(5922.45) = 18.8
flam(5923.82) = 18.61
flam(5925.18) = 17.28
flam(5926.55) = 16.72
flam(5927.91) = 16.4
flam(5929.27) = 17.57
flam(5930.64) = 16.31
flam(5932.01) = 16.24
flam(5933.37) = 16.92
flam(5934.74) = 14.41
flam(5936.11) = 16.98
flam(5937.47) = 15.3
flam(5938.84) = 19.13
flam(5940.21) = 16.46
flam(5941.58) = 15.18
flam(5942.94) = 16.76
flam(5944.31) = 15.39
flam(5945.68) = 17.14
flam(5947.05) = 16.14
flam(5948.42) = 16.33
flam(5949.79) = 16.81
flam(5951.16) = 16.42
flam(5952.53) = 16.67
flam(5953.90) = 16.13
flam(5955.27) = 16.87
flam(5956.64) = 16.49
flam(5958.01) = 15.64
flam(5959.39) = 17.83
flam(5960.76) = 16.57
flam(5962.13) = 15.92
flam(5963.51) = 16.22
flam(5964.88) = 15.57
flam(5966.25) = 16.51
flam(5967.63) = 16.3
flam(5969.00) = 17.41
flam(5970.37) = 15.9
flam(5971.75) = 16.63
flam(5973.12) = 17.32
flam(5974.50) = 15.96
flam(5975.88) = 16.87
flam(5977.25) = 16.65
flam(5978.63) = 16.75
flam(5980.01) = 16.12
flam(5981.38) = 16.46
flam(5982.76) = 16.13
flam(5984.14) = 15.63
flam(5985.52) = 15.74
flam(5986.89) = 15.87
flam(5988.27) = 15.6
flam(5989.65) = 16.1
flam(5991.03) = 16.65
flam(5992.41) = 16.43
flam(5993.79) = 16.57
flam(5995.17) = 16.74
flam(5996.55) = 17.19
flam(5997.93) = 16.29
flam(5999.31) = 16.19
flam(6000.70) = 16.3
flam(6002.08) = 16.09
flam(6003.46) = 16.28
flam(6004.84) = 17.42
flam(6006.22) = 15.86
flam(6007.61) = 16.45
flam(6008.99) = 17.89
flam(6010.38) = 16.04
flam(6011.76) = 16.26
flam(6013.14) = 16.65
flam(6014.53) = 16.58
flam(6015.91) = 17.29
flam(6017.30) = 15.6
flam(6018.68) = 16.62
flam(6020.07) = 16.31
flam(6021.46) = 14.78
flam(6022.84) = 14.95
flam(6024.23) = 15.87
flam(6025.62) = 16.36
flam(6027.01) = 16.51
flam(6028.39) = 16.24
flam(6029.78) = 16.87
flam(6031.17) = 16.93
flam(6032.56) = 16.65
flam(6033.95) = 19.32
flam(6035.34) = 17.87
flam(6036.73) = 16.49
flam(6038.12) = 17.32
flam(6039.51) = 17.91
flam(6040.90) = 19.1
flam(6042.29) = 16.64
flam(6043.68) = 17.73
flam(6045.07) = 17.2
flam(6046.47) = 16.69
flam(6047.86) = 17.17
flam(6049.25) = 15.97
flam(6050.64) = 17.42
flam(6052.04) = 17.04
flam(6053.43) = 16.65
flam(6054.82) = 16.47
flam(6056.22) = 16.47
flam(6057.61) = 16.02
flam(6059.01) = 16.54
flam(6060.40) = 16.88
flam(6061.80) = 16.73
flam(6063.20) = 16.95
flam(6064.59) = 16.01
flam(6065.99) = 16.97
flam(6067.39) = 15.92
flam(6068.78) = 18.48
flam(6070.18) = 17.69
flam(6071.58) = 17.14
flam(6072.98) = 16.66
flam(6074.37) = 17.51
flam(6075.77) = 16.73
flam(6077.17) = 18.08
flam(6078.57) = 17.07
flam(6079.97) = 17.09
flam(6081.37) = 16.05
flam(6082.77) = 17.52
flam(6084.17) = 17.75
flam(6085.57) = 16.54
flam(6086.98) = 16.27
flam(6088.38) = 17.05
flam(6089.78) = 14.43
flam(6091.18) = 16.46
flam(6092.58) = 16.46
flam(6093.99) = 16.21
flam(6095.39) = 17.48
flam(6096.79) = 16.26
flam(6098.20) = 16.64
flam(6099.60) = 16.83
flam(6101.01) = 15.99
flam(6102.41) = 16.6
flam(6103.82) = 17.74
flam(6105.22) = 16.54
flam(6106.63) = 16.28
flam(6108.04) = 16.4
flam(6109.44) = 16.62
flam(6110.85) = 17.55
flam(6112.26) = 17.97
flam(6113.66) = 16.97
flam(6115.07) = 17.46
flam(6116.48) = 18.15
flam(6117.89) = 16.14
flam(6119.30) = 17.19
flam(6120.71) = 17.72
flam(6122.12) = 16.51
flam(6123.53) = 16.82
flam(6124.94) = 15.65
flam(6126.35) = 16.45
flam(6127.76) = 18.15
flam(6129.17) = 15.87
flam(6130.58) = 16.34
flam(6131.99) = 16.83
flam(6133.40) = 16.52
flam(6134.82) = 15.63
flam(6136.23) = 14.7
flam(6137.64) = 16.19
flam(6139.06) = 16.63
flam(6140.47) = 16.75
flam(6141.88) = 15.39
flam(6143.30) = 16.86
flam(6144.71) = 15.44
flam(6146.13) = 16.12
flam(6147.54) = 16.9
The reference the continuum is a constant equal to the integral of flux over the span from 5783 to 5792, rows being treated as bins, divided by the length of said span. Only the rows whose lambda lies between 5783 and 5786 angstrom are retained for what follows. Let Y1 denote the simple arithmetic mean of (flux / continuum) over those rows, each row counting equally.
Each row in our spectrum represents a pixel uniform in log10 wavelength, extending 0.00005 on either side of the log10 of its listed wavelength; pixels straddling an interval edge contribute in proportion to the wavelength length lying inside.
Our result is 0.99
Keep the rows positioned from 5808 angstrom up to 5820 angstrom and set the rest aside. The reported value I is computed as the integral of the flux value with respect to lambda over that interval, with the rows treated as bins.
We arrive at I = 201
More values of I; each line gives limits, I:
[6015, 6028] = 209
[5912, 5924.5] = 210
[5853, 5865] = 194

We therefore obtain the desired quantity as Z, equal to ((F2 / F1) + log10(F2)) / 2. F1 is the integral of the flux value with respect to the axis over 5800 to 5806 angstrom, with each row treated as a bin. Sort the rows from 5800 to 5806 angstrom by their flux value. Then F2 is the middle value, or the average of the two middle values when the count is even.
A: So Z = 0.691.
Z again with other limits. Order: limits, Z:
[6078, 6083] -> 0.717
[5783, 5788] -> 0.701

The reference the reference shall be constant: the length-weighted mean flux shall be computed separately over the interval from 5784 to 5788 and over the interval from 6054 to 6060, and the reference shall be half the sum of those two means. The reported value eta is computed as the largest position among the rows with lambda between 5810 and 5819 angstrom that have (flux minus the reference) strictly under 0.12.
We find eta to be 5817.03 angstrom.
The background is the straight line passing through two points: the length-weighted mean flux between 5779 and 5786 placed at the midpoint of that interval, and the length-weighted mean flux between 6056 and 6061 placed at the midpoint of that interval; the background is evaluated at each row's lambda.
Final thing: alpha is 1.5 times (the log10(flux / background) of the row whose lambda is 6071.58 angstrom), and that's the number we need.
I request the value 0.02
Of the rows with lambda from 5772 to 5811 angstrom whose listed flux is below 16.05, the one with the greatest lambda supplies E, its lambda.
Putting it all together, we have 5795.64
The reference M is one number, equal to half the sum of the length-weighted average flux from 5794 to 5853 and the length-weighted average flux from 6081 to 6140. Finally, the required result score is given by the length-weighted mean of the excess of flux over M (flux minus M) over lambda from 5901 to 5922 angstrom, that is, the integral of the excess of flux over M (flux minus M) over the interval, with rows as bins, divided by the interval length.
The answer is -0.76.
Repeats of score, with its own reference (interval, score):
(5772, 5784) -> -0.64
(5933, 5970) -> -0.32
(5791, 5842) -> 0.13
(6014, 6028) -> -0.65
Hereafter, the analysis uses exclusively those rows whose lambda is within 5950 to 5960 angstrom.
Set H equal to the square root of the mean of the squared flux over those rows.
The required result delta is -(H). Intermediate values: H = 16.6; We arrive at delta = -16.6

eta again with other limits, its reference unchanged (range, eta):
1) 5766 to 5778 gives 5776.99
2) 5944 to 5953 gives 5947.05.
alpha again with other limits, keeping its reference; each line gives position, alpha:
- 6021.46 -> -0.07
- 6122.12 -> -0.01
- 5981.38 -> 0.01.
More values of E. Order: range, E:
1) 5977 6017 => 6010.38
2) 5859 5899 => 5897.96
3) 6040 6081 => 6067.39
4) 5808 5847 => 5837.16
